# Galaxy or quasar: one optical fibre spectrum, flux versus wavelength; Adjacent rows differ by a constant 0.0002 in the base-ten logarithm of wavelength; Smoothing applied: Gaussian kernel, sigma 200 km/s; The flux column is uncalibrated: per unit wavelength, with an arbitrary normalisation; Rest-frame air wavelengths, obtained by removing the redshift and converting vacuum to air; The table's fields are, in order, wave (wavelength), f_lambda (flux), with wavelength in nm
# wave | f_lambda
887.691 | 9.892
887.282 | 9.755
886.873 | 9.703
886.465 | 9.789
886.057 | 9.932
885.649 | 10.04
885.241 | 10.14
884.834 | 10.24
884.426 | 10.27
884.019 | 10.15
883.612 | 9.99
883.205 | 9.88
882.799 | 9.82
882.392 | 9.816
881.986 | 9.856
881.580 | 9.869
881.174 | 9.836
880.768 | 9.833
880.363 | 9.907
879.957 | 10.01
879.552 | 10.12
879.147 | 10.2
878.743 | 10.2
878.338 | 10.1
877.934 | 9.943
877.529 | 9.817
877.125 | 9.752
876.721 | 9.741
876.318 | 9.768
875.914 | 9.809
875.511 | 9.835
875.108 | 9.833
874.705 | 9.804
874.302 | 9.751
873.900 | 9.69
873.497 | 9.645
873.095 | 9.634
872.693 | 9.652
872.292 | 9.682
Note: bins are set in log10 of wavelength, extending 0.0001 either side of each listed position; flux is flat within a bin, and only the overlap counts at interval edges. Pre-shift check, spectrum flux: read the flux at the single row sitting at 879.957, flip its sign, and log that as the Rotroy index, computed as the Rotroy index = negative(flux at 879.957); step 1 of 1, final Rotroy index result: -10.0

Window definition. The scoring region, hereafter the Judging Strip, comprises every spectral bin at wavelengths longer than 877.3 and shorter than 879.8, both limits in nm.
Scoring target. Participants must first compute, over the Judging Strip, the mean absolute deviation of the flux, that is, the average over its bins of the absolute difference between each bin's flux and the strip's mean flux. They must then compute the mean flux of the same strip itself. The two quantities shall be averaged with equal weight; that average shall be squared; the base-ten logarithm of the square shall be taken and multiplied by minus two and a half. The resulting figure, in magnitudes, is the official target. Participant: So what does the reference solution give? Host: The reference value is -3.53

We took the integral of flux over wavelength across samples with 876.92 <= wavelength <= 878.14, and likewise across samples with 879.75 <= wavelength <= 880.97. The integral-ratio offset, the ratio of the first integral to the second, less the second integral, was -11.1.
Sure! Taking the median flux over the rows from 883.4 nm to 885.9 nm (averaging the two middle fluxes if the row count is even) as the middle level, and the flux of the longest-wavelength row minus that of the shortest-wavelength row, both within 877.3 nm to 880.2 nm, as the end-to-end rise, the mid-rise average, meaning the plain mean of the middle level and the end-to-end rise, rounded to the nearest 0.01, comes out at 5.17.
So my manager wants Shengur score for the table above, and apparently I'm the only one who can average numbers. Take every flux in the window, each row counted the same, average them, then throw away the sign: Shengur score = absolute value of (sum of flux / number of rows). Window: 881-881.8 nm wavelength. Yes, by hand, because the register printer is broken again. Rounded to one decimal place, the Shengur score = 9.9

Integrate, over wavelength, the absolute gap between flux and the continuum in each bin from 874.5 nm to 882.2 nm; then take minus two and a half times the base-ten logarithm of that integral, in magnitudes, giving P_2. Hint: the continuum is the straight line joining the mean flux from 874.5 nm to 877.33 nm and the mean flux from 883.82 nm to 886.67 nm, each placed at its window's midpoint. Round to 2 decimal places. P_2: 0.16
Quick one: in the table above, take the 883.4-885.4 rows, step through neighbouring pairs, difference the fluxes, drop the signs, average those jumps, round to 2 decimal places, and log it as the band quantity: 0.10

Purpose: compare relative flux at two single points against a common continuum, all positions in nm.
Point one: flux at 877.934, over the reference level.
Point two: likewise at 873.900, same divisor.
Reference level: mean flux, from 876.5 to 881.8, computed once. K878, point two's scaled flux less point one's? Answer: -0.025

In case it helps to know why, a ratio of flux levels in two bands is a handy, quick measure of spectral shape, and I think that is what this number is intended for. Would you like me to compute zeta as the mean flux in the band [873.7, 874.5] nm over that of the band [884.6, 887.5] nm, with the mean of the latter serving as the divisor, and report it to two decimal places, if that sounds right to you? 0.98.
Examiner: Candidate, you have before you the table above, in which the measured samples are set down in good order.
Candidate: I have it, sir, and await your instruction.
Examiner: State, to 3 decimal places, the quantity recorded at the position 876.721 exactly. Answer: 9.741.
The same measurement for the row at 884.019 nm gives 10.150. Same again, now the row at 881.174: 9.836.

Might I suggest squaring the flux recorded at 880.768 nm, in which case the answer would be 97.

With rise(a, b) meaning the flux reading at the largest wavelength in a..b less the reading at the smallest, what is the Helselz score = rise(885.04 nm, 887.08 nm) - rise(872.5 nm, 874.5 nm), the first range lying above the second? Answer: -0.5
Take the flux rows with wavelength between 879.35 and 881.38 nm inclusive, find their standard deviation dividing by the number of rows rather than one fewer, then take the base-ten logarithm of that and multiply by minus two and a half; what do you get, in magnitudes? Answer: 2.4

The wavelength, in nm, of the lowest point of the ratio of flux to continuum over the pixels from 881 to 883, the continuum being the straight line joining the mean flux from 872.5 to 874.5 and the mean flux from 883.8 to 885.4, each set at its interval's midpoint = 882.799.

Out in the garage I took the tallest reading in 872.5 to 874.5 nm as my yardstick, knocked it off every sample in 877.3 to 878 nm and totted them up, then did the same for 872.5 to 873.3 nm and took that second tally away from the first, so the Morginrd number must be 0.5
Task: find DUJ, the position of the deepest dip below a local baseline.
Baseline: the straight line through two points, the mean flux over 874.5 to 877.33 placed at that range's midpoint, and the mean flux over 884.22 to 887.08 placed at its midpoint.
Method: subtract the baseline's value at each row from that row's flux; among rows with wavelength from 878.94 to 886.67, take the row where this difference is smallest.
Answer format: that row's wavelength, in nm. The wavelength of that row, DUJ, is 886.465 nm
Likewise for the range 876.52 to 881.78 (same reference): 881.174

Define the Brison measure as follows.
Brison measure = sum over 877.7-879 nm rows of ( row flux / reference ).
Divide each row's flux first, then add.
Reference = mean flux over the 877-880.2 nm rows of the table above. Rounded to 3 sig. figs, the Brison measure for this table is 3.02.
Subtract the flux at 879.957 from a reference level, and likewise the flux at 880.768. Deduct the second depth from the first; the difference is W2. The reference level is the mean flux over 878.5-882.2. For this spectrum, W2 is -0.18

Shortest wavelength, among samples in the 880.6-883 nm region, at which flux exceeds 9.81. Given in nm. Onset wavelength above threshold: 880.768 nm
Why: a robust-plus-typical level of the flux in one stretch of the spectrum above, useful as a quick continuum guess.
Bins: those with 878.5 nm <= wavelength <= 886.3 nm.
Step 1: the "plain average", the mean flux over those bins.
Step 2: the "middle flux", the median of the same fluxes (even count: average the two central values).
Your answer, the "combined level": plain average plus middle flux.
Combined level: 20.0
